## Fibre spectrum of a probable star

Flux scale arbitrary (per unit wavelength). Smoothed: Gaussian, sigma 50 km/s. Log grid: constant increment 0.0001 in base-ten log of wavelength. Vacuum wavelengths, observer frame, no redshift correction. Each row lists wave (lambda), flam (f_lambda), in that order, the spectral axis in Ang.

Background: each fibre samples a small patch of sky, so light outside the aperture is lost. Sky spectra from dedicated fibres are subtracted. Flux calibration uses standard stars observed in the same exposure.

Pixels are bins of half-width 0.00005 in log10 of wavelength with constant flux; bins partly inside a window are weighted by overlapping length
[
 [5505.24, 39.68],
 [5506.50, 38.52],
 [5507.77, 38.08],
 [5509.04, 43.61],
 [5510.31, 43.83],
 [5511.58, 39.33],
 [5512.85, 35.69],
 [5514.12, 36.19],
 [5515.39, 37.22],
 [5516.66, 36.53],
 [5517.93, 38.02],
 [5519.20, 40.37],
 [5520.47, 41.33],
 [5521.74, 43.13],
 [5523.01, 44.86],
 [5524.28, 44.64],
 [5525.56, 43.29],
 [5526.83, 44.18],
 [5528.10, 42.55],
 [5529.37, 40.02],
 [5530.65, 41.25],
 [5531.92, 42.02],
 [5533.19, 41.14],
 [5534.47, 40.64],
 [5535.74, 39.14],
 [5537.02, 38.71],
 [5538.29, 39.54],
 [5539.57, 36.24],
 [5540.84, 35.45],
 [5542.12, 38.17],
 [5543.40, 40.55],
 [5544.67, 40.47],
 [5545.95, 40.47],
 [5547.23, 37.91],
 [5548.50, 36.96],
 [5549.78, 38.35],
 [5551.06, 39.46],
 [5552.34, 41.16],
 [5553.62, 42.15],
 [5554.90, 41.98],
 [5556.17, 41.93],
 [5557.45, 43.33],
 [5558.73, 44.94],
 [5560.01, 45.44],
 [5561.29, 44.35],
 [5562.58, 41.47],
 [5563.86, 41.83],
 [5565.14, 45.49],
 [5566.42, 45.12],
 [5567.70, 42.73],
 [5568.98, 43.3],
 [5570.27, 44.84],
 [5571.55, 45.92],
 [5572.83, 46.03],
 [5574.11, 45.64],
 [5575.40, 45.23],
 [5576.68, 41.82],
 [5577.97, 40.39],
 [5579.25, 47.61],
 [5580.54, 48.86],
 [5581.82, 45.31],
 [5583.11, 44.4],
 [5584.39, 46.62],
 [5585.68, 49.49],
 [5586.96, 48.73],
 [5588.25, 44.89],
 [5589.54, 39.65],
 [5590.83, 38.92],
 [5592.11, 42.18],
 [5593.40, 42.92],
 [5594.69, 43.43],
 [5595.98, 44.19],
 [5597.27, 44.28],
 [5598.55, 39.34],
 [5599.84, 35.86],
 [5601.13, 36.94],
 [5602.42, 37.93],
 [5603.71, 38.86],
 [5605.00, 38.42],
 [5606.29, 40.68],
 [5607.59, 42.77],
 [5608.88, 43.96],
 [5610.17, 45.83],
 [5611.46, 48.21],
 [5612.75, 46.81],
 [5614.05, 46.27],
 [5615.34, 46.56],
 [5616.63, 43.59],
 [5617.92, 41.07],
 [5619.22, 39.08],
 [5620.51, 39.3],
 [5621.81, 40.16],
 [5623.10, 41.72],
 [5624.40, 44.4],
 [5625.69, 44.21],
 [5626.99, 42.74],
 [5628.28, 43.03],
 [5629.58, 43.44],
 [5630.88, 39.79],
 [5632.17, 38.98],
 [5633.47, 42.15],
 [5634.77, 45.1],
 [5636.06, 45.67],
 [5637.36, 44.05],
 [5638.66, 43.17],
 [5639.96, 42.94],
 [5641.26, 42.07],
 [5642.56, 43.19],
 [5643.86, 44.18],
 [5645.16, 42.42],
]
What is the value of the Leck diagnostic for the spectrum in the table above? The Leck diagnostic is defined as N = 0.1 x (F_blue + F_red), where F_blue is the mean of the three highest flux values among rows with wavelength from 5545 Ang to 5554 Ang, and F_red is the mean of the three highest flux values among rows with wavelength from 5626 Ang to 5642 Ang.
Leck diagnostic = 8.62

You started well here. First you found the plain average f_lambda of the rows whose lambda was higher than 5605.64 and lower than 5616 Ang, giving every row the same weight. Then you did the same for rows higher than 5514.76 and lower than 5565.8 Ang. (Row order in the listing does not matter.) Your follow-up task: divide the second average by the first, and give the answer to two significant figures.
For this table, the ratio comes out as 0.91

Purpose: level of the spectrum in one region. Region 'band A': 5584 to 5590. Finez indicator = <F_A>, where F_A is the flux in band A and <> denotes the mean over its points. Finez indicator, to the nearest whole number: 46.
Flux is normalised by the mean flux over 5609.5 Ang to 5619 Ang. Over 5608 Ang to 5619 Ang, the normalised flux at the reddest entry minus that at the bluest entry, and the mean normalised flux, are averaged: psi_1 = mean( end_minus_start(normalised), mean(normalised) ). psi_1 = 0.47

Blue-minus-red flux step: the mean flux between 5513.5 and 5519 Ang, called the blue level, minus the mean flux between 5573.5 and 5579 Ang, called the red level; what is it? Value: -6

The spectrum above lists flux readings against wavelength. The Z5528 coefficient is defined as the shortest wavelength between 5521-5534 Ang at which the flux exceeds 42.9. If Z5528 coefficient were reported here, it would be 5521.74 Ang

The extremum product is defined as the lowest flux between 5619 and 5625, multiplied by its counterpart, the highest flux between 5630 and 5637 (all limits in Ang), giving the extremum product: 1785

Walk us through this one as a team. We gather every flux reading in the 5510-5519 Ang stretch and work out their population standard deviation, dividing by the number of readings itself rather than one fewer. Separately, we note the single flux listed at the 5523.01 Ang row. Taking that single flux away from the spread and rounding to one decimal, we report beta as -42.3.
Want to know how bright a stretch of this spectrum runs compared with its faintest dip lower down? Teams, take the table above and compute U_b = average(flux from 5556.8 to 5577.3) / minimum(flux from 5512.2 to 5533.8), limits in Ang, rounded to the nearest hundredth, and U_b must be 1.24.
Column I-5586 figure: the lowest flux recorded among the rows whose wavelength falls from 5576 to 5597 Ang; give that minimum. 38.92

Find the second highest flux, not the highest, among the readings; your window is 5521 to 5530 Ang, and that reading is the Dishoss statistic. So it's 44.64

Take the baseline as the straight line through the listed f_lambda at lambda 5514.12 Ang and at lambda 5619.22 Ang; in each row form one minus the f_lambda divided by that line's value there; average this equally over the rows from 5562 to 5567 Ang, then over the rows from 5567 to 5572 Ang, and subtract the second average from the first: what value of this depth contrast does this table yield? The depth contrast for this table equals 0.01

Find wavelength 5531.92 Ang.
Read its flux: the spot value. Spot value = 42.02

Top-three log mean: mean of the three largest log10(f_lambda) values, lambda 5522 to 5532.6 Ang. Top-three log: 1.65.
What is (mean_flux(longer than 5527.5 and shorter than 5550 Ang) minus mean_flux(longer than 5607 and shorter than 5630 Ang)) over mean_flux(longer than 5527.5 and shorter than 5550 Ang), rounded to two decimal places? -0.10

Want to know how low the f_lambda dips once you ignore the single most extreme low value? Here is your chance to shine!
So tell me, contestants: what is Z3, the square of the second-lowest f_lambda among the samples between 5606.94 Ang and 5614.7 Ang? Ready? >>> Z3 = 1932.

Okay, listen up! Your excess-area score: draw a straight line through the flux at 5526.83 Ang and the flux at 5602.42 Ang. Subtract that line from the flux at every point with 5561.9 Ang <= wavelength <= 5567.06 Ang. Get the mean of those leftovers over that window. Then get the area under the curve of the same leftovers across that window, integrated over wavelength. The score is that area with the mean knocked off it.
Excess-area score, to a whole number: 10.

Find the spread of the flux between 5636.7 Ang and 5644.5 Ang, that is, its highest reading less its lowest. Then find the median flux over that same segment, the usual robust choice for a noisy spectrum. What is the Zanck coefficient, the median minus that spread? 41.1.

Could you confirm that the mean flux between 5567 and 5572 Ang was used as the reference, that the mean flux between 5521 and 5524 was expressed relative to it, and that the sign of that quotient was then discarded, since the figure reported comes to 1.00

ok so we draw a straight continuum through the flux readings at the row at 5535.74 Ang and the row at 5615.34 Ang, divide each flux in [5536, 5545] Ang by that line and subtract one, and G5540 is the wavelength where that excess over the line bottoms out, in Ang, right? 5540.84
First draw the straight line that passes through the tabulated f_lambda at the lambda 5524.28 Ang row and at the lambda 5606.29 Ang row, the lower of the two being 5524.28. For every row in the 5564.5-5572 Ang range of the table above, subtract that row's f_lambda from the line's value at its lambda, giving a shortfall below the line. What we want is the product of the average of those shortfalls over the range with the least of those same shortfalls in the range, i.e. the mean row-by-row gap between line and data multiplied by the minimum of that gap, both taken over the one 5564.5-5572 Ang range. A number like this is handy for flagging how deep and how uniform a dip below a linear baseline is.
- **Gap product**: 7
